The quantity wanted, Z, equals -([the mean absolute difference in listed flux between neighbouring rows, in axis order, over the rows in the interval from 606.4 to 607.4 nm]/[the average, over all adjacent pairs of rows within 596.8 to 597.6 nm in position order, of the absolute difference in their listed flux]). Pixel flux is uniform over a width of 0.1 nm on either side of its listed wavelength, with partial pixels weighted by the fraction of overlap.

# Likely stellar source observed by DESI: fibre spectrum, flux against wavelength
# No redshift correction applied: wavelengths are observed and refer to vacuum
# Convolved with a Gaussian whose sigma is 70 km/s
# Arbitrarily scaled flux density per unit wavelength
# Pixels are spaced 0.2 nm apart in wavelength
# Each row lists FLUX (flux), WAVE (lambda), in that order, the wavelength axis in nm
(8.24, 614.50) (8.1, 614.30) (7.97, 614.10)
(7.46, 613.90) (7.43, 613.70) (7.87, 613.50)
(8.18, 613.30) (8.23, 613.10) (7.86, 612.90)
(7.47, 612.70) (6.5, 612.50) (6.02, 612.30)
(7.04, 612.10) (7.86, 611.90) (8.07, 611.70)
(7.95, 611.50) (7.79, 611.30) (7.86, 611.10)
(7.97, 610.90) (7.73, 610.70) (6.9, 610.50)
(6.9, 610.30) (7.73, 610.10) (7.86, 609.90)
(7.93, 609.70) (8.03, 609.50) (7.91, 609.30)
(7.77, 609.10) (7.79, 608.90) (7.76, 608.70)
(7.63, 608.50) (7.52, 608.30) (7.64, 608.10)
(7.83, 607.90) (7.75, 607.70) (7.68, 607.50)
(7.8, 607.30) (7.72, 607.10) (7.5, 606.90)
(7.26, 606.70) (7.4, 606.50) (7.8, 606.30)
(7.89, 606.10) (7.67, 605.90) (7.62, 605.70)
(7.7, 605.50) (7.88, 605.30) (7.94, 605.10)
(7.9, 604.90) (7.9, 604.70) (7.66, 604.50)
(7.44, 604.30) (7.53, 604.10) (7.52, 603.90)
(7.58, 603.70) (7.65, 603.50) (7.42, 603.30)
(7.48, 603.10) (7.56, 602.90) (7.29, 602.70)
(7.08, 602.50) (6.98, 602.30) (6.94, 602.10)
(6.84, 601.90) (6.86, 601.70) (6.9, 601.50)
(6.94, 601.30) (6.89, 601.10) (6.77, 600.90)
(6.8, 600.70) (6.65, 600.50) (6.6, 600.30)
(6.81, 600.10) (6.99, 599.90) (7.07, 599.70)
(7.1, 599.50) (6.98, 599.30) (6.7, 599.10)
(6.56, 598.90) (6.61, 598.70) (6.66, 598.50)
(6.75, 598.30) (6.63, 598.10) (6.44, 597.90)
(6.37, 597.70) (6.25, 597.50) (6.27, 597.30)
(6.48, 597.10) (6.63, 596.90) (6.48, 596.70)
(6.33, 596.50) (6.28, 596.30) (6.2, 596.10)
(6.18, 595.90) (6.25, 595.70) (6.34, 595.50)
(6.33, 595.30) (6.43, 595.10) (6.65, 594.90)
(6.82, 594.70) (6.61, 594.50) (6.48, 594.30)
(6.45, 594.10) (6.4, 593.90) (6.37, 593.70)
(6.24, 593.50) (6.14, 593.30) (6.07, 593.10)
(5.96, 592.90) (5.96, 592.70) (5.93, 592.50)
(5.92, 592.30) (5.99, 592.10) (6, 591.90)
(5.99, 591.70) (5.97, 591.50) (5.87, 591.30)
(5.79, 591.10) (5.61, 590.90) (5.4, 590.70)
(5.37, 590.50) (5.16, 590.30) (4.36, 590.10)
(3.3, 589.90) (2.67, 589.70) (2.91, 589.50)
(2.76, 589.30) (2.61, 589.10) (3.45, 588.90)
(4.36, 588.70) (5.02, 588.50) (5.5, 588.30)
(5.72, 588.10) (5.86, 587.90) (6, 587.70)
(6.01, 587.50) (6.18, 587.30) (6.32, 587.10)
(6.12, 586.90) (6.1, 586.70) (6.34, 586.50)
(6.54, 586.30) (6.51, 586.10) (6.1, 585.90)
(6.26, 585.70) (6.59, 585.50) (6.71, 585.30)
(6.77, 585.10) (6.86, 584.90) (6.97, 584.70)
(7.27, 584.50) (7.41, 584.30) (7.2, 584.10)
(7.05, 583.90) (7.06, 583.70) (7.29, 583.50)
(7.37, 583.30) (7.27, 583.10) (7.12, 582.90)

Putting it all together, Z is -1.3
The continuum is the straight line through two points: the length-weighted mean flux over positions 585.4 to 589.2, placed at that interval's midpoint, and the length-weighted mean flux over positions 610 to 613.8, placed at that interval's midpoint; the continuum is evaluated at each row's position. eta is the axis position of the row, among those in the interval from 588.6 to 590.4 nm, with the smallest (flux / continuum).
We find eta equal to 589.10 nm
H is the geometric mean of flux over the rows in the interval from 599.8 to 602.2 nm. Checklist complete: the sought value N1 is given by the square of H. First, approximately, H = 6.83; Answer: 47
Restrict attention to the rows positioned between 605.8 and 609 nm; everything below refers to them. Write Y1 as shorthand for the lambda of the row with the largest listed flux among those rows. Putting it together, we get 606.10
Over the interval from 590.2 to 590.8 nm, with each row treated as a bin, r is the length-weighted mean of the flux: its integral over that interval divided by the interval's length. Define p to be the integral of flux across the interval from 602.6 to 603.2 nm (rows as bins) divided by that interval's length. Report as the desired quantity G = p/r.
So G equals 1.402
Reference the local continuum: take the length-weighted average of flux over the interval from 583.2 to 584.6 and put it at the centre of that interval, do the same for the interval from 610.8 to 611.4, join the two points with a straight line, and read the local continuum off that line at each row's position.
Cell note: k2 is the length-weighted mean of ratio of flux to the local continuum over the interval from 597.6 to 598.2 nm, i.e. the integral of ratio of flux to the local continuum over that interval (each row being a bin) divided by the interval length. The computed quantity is 0.86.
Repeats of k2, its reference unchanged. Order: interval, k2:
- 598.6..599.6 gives 0.89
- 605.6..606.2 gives 1.00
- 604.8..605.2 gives 1.02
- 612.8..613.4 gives 1.02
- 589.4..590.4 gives 0.50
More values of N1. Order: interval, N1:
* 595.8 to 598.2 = 41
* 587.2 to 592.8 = 24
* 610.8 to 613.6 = 58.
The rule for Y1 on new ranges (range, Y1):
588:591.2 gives 591.10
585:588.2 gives 585.10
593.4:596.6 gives 594.70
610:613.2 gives 613.10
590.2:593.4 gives 593.30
